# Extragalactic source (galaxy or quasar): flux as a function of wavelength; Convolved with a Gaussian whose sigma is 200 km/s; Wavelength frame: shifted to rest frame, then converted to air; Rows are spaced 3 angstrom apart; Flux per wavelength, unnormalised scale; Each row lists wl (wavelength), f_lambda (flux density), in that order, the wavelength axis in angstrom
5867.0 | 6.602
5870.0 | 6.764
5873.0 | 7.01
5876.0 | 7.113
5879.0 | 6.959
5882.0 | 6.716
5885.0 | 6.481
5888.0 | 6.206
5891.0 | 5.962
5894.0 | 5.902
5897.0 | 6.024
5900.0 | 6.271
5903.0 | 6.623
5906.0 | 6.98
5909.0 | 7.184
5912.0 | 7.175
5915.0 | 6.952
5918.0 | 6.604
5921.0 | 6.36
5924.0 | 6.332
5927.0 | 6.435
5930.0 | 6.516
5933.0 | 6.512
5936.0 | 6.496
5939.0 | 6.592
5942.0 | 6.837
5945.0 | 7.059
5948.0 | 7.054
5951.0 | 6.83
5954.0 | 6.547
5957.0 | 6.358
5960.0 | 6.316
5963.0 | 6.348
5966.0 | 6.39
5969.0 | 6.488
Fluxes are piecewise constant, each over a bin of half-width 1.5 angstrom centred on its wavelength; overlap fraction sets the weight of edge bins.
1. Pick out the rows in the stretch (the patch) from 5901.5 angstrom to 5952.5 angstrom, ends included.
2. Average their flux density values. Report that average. 6.74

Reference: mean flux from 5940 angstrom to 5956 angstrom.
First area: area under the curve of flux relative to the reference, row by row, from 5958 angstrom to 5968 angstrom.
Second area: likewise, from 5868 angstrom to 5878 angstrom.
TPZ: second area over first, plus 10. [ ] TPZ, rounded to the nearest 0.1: 11.1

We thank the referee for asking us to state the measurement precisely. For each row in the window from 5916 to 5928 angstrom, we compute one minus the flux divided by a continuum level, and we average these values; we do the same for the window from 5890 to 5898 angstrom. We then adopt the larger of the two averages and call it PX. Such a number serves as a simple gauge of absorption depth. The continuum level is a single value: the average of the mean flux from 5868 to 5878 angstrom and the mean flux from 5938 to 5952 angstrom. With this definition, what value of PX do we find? 0.14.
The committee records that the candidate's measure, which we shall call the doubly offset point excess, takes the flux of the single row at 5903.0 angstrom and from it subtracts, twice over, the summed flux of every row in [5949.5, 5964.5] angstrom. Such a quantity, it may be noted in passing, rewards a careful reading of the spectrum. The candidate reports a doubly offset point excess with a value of -58.2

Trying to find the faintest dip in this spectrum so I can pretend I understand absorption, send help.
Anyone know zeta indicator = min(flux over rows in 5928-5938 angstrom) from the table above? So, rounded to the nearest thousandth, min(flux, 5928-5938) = 6.496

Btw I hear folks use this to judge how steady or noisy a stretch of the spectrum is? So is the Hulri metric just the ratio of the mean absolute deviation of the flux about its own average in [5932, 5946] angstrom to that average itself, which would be 0.030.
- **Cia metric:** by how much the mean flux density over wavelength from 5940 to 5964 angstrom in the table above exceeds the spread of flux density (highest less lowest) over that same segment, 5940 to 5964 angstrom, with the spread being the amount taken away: 5.93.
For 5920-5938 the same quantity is 6.26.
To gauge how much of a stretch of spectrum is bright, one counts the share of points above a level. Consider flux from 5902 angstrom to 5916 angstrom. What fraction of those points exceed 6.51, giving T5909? 1.0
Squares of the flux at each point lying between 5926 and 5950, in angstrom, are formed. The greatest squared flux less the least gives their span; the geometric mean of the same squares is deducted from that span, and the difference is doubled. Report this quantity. -72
